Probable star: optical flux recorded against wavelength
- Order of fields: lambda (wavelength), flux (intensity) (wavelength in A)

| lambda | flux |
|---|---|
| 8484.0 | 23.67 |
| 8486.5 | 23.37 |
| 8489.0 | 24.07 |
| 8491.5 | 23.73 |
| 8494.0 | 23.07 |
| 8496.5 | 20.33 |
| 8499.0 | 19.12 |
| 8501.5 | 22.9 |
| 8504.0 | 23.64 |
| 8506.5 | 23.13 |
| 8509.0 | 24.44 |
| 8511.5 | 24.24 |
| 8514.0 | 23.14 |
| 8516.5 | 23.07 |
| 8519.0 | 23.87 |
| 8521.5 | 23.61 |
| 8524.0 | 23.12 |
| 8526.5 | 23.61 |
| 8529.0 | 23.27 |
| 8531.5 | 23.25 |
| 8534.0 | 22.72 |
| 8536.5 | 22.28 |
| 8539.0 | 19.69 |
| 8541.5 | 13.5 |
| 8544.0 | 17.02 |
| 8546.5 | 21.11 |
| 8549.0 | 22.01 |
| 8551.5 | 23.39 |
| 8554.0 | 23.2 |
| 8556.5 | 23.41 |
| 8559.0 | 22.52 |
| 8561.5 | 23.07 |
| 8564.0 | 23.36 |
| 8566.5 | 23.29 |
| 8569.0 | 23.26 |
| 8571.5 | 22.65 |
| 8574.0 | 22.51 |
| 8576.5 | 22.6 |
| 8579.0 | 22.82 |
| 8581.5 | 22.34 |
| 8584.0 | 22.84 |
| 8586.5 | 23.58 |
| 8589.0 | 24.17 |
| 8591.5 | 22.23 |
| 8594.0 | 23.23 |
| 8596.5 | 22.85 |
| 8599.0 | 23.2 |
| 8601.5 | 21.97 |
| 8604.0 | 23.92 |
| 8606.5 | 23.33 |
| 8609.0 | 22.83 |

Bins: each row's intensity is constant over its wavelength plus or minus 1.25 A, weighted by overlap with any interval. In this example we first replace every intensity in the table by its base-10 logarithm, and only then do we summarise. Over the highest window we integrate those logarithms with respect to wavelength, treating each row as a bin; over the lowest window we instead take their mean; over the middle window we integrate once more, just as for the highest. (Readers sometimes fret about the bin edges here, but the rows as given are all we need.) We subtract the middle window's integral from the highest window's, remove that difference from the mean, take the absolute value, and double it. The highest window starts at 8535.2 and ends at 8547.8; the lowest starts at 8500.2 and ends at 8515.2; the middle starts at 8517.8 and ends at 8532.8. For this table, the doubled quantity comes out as 12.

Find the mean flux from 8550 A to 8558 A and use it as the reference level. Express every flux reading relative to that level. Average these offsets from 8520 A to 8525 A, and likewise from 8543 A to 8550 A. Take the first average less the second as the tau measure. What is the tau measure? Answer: 3.32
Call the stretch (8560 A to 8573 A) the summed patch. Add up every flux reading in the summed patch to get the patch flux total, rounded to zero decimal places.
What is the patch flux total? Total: 116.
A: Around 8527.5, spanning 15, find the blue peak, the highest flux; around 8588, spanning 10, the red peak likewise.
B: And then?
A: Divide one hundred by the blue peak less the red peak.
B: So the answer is -179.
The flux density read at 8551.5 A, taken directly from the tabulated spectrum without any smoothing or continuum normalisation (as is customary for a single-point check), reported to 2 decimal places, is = 23.39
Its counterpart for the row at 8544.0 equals 17.02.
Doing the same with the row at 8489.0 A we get 24.07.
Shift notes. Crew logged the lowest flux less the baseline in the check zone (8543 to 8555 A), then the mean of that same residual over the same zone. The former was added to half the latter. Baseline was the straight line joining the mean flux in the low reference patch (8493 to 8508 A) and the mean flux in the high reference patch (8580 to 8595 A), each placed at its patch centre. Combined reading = -6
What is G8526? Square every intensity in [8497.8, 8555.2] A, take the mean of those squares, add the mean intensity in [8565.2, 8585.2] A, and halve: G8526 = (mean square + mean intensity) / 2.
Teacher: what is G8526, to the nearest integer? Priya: 260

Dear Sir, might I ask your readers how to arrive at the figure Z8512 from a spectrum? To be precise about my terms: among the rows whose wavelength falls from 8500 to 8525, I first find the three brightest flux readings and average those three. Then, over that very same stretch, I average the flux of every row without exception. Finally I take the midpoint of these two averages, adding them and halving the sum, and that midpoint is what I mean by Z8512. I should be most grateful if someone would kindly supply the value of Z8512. 23.8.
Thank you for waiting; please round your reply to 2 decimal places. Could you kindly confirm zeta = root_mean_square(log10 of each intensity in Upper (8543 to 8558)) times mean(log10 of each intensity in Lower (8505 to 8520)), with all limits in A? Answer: 1.83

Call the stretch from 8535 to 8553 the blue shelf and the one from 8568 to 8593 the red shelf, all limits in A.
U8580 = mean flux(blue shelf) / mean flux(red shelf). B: 0.87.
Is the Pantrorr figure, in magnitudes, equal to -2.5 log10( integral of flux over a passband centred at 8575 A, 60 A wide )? -7.84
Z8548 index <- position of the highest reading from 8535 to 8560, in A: 8556.5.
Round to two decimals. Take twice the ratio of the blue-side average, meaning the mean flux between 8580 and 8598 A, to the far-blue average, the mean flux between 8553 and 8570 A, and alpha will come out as 1.99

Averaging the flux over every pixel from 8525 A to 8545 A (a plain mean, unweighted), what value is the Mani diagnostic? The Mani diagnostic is 20.7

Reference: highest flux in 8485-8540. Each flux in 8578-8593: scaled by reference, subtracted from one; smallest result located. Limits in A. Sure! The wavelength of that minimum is 8589.0 A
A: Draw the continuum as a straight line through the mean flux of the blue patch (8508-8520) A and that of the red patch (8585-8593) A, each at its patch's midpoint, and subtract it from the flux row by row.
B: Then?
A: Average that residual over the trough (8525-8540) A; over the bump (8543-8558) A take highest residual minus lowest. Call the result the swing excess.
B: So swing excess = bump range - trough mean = 7.6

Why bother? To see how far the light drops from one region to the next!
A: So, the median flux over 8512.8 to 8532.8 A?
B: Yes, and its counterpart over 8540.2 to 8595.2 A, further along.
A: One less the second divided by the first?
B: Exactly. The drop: 0.018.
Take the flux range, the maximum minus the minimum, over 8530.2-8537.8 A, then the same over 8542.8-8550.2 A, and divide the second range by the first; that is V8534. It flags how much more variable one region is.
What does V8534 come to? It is 5.1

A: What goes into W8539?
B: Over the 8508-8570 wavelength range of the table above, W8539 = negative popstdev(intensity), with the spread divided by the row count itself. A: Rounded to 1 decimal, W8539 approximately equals -2.4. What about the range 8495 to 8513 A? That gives -1.9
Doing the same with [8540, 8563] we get -3.3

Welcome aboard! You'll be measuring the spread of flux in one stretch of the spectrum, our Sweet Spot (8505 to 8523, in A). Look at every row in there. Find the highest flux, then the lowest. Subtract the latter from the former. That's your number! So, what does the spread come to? 1.37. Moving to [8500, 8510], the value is 1.54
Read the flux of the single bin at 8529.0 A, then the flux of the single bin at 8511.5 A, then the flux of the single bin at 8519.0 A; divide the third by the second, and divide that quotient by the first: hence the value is 0.0423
